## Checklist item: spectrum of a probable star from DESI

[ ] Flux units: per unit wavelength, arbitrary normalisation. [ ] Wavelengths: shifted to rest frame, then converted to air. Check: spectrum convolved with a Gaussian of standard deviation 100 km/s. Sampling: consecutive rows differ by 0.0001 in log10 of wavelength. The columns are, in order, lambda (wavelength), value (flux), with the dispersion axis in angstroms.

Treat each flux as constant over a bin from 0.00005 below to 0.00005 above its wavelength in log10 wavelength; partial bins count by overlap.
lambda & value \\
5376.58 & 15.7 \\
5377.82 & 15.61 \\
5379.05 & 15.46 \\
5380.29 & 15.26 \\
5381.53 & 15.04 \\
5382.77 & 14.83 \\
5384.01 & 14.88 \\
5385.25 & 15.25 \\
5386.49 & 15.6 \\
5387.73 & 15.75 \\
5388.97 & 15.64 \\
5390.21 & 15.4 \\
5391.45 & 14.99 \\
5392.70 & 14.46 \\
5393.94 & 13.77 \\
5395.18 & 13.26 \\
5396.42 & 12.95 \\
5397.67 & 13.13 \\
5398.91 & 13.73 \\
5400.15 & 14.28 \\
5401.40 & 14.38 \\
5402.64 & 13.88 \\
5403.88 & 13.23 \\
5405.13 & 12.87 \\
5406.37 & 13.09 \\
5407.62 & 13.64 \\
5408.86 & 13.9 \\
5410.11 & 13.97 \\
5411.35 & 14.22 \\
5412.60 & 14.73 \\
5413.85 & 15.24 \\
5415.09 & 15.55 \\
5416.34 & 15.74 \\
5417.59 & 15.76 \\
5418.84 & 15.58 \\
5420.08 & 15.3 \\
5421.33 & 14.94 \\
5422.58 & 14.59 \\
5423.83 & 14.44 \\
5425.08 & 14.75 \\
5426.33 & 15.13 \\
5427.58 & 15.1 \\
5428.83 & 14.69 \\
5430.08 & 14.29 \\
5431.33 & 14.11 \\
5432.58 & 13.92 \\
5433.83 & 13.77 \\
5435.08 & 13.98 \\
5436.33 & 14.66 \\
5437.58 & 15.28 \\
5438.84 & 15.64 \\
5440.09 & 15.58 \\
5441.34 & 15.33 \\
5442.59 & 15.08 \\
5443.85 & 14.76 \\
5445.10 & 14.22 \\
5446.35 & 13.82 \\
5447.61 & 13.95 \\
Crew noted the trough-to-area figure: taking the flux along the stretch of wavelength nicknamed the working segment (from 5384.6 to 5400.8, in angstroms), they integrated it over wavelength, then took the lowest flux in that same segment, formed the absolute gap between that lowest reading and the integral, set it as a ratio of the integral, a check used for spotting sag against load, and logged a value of 0.945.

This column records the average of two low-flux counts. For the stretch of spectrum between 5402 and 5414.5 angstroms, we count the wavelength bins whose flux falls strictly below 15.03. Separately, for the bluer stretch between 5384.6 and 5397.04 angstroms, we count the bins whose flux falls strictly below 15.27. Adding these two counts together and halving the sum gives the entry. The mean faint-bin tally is 7.5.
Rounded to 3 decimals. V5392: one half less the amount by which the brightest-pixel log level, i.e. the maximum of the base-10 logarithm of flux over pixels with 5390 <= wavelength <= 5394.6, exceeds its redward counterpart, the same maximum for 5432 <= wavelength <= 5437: 0.479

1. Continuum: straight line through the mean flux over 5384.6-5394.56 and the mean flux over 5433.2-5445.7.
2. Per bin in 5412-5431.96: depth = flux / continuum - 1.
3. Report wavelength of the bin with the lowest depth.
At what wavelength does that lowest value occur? 5431.33 angstroms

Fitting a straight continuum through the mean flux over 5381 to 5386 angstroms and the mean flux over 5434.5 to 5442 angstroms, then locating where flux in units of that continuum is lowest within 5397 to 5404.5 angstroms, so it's 5397.67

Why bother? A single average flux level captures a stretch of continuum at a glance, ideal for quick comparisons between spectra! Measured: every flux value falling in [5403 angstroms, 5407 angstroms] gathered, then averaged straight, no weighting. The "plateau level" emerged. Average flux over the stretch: 13.1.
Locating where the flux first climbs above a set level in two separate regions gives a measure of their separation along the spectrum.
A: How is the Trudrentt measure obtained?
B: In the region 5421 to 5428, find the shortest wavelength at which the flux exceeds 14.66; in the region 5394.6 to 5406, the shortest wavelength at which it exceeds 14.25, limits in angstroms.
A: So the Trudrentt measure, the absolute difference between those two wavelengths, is 21.2 angstroms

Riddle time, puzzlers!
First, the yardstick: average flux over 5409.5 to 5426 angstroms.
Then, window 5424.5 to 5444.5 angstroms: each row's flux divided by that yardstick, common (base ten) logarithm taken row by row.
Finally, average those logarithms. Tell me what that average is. -0.007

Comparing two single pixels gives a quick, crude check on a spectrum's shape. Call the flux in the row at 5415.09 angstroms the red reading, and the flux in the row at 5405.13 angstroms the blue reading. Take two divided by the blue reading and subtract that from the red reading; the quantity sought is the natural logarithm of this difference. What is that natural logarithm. 2.73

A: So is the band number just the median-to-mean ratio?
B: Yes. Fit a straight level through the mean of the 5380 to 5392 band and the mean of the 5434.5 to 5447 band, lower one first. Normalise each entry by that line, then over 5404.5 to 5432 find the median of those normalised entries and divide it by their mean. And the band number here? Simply 1.01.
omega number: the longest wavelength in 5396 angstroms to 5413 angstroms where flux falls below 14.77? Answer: 5412.60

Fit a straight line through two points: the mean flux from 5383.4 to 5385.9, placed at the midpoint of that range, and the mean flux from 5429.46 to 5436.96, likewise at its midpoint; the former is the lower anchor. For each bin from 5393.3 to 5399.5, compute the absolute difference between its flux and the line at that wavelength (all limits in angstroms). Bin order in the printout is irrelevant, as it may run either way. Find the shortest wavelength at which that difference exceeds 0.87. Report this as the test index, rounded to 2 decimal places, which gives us 5393.94 angstroms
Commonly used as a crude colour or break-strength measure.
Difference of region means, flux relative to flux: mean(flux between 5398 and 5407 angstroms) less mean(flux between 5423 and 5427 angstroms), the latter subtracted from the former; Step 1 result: -1.1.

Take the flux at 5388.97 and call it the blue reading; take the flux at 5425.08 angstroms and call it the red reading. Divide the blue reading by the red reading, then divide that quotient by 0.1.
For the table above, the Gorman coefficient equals 10.6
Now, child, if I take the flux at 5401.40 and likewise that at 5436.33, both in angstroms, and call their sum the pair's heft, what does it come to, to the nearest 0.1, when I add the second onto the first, 29.0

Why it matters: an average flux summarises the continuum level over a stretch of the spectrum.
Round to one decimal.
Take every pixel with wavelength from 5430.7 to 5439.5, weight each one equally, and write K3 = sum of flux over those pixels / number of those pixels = 14.5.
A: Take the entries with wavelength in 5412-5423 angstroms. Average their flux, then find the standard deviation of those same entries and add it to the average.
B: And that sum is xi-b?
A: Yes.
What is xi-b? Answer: 15.7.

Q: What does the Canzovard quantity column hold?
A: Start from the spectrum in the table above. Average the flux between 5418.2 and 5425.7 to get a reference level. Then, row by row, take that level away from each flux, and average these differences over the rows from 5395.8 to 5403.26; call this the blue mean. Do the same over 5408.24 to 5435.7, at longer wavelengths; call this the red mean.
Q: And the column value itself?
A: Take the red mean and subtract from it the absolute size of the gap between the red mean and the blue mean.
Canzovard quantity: -1.2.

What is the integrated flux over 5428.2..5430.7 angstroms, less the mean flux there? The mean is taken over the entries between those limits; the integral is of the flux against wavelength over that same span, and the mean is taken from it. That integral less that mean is 21.7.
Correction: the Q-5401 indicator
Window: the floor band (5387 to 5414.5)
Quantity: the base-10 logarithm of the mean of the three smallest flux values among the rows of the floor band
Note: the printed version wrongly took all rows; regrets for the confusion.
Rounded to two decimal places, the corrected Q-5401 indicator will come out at 1.11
